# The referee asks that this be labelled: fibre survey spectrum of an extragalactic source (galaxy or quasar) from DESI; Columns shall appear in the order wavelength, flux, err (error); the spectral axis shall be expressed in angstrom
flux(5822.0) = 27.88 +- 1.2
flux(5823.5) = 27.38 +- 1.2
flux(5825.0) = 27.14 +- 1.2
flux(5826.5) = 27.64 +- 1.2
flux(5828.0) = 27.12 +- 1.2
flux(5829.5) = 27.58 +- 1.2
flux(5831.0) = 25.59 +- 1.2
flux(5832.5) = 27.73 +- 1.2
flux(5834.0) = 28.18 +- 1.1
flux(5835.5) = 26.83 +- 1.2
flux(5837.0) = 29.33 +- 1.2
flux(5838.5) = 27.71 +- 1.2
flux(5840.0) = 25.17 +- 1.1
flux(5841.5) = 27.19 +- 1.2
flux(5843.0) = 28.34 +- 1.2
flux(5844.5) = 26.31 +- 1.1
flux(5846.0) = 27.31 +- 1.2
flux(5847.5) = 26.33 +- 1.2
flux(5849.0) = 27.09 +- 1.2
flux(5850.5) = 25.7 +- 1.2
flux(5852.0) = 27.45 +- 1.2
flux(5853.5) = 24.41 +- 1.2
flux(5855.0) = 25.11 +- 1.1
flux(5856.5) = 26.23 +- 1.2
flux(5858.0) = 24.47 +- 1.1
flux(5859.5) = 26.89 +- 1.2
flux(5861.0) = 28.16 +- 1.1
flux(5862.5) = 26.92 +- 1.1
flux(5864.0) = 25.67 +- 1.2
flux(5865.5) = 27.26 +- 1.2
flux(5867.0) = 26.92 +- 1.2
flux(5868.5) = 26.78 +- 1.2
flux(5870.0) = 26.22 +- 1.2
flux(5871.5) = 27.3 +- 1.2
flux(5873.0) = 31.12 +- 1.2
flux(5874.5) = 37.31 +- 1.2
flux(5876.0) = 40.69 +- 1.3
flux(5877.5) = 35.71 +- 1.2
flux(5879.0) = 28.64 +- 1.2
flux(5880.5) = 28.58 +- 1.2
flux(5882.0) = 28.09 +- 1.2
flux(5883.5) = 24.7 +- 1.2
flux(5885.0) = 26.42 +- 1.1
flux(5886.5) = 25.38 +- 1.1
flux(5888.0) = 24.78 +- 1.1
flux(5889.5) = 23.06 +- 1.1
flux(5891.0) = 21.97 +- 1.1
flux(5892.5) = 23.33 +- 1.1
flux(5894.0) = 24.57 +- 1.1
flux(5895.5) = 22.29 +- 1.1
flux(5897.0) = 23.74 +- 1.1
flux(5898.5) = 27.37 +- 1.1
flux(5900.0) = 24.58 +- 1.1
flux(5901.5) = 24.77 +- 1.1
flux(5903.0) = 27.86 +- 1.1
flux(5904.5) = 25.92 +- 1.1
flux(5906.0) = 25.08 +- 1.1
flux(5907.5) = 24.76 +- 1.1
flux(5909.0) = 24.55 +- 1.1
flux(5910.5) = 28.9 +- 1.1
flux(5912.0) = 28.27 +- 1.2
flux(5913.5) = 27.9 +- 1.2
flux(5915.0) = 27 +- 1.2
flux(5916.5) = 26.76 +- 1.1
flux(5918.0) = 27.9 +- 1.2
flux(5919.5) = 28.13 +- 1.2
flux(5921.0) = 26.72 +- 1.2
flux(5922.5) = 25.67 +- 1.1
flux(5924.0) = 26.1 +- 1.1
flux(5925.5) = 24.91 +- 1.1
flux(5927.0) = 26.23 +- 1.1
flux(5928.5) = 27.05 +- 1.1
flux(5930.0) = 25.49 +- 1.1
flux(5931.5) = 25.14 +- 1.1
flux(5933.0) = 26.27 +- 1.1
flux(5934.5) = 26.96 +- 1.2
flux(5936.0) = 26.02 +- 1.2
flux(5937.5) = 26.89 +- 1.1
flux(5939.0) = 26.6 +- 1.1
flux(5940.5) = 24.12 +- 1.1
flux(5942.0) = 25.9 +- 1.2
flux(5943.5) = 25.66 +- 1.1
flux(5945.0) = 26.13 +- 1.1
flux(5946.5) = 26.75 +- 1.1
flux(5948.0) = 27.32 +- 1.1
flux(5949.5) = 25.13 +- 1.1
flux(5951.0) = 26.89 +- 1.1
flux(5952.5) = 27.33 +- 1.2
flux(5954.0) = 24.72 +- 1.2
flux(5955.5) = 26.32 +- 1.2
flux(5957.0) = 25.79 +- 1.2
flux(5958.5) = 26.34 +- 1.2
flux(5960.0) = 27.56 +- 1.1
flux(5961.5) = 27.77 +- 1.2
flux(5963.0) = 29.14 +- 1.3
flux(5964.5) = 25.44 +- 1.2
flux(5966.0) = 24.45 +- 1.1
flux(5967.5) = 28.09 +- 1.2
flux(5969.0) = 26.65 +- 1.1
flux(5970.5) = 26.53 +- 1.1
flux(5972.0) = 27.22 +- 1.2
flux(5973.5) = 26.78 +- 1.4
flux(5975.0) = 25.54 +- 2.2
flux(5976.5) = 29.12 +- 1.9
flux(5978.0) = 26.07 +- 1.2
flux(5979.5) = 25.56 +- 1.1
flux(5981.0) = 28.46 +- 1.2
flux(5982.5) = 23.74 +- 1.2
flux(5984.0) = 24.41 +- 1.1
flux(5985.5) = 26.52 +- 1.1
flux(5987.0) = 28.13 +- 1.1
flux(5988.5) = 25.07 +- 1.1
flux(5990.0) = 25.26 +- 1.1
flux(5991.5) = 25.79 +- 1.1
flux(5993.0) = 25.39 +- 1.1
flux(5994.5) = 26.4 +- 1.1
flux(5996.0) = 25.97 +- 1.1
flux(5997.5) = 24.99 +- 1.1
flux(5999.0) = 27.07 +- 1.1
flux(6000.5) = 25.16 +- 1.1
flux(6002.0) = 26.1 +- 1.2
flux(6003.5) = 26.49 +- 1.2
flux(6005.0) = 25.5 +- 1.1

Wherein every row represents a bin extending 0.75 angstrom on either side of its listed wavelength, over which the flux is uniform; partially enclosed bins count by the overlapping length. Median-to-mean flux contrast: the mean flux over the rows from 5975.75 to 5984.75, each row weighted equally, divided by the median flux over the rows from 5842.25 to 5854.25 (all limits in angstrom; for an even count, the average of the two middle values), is 0.98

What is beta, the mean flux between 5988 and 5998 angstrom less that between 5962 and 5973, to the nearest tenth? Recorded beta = -1.2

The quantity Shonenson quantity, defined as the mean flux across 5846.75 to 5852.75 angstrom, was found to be 26.6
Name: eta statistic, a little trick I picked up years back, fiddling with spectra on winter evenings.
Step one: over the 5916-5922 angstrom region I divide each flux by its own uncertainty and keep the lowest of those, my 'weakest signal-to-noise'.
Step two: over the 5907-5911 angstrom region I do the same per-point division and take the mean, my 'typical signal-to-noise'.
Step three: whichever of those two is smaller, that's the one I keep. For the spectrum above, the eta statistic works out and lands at 22.3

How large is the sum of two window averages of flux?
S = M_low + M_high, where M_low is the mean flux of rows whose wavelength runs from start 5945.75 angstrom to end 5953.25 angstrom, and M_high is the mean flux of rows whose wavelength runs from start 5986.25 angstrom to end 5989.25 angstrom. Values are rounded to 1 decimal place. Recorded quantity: 53.3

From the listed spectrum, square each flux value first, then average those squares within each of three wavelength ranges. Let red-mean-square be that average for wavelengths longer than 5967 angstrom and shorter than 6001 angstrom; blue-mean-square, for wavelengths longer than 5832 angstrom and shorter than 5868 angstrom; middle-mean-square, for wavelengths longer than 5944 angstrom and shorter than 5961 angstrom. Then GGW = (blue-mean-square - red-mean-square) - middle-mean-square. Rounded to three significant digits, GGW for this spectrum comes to -670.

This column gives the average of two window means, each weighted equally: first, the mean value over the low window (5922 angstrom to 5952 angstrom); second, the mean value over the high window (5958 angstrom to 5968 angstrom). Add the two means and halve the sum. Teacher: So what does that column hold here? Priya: 26.5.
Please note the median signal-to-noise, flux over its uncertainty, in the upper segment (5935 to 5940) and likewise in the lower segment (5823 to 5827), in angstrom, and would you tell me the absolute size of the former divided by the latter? 1.06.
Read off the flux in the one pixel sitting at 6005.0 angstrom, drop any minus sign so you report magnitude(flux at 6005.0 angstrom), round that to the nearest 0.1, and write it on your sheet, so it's 25.5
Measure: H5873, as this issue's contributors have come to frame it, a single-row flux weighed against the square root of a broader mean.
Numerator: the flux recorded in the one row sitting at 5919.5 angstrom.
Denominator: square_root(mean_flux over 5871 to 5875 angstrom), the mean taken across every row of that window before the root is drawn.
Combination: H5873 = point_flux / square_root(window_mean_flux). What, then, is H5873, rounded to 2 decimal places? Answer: 4.98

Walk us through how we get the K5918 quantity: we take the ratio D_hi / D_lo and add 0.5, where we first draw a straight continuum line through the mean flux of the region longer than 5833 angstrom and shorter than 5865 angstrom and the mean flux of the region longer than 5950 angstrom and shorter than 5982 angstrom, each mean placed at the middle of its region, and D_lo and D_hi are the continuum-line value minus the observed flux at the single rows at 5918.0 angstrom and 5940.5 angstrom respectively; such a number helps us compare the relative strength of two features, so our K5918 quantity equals -1.7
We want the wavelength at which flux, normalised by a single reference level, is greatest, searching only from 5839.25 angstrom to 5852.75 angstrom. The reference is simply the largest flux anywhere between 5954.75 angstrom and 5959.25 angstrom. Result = 5843.0 angstrom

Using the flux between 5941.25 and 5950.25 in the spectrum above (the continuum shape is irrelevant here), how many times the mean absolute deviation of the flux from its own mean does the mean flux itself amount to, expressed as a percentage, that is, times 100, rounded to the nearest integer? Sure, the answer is 4424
